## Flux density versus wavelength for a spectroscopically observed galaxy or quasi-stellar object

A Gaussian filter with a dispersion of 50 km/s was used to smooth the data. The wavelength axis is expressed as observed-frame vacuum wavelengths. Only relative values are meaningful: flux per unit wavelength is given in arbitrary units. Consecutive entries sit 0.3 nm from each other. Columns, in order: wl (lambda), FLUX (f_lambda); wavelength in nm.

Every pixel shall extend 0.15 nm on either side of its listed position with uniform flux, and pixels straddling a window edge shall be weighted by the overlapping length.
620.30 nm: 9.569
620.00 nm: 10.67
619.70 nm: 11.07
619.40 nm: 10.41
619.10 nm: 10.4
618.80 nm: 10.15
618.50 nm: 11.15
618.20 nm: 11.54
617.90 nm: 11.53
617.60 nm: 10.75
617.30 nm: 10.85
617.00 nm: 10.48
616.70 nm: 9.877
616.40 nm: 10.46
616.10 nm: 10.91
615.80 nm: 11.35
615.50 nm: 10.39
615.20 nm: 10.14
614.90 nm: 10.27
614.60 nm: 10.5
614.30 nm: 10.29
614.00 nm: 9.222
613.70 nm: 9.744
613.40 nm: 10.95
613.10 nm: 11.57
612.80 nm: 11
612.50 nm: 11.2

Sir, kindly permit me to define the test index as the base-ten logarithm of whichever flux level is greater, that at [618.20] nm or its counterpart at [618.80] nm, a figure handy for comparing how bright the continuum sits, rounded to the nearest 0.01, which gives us 1.06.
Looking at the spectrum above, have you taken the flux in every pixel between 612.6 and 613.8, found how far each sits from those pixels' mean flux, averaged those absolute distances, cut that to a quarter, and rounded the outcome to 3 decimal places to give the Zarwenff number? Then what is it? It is 0.134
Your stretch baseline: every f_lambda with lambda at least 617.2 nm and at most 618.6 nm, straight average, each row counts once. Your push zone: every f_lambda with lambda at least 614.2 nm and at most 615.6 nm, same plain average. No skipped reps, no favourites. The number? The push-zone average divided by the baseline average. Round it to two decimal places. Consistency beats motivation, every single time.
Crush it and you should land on 0.92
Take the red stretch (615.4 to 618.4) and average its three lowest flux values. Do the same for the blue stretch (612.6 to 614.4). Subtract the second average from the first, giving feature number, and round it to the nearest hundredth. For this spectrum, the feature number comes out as 0.49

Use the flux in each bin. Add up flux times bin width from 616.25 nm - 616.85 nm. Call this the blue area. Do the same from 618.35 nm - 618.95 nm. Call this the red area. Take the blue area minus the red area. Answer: -0.29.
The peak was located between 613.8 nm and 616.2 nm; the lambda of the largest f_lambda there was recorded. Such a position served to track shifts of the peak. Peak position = 615.80 nm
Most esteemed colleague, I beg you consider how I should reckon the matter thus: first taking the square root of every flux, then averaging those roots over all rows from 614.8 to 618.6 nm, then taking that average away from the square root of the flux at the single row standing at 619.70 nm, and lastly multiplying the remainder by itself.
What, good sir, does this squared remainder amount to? 0.0025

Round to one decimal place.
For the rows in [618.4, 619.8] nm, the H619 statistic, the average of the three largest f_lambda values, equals 10.9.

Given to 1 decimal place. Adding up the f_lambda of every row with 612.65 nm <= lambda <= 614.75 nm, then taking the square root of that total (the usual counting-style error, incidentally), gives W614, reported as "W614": 8.6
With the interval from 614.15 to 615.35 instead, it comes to 6.4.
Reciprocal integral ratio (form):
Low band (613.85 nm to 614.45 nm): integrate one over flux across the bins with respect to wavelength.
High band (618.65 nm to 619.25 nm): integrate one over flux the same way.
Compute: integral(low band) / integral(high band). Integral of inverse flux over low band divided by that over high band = 1.06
